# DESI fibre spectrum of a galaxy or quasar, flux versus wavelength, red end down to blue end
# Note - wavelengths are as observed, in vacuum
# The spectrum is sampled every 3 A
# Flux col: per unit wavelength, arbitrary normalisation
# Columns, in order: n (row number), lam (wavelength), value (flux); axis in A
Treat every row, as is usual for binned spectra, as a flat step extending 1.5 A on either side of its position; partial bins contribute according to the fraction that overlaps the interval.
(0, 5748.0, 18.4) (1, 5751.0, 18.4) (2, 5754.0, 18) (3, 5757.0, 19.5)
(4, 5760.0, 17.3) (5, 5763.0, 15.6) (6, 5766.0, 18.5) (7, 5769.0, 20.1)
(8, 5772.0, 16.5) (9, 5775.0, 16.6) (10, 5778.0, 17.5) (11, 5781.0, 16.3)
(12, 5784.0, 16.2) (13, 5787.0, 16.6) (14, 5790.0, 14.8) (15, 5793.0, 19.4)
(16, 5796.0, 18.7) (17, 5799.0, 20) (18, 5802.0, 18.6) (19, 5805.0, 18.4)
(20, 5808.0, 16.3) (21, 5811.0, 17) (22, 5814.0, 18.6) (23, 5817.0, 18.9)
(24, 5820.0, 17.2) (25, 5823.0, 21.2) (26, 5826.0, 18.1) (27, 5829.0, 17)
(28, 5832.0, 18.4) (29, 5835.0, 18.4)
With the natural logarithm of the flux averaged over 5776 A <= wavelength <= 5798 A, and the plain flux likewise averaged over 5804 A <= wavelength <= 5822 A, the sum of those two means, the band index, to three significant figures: 20.6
